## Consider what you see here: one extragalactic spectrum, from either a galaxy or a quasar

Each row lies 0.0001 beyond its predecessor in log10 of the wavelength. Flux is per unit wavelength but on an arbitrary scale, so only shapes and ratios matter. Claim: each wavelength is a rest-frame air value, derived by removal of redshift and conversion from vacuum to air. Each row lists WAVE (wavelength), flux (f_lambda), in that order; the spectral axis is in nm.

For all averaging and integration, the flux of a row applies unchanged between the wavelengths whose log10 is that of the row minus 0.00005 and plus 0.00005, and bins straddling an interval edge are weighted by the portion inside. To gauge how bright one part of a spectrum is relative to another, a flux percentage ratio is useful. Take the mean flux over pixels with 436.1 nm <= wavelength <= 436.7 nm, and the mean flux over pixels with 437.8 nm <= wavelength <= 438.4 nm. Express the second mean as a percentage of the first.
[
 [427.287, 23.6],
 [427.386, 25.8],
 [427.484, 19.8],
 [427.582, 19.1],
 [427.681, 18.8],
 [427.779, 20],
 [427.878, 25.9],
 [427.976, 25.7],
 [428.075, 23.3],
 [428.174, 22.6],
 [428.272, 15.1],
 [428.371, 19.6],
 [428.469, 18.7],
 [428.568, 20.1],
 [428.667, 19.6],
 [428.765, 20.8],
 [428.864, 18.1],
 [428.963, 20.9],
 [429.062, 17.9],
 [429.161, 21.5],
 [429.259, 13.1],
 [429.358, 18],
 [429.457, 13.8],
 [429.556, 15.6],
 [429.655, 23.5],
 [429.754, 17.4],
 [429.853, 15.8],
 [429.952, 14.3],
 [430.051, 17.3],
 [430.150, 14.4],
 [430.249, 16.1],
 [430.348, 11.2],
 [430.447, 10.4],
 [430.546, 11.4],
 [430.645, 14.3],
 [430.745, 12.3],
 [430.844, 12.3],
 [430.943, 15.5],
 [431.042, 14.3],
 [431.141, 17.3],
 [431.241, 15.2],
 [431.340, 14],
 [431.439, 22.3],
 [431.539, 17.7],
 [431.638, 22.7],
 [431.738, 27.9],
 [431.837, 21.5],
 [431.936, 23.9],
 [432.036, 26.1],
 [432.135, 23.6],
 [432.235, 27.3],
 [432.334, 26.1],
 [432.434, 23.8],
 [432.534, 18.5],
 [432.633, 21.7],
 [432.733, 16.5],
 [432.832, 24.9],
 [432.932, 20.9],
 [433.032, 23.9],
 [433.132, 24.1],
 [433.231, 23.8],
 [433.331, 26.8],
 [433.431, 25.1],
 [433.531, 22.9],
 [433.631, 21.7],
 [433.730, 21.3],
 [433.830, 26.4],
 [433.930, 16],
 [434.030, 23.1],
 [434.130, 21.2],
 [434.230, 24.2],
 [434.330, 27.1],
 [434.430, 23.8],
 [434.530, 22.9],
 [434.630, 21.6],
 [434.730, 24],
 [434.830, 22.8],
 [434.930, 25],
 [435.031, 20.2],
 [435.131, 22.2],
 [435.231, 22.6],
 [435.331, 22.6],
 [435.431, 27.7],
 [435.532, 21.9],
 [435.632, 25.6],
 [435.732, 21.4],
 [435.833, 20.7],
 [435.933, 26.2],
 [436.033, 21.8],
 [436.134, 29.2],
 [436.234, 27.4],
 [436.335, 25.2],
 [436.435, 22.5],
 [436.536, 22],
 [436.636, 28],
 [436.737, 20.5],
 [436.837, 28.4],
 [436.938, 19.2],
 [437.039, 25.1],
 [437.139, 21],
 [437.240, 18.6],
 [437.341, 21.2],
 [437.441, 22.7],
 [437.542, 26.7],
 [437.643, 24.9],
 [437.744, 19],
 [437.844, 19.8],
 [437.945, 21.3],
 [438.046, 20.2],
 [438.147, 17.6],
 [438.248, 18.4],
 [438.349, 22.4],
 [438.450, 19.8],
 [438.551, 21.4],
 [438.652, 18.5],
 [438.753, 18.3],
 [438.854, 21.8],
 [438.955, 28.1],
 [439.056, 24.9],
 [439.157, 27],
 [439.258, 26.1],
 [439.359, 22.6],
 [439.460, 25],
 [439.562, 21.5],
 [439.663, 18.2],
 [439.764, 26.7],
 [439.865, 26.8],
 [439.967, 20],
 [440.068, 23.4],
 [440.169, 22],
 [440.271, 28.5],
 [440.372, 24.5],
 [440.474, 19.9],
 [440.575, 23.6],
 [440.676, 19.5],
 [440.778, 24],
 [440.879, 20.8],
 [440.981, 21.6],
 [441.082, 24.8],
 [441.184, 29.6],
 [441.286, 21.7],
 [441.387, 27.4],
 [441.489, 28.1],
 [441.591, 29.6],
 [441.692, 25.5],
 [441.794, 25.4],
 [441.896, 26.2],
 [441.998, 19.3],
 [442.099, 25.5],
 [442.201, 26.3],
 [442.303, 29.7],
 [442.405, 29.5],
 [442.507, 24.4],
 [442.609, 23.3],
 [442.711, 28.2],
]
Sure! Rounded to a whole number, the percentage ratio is 78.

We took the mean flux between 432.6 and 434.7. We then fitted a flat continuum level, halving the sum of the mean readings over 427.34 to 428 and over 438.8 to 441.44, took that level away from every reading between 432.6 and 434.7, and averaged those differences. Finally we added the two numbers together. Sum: 23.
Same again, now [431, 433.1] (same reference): 20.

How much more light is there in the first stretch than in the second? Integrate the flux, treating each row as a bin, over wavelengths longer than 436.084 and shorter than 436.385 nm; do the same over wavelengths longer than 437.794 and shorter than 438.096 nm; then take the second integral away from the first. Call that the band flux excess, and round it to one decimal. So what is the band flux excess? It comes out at 2.0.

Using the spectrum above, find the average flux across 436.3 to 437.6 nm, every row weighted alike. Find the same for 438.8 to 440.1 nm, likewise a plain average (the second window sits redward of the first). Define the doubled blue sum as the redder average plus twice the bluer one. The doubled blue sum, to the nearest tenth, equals 70.3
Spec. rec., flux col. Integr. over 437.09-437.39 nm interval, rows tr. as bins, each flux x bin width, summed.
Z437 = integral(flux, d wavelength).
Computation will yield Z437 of 6.1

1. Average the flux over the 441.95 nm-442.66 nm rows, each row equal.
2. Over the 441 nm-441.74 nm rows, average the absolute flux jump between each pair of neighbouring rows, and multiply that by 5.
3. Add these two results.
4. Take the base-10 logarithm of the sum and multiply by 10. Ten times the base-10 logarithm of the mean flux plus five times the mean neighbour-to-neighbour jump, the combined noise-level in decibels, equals 16.63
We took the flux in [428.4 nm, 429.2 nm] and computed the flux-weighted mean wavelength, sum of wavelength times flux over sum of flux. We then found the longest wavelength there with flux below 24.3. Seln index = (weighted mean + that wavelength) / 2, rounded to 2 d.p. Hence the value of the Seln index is 428.99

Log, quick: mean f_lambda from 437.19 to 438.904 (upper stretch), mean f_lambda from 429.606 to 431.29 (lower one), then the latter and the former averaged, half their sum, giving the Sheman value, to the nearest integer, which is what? 18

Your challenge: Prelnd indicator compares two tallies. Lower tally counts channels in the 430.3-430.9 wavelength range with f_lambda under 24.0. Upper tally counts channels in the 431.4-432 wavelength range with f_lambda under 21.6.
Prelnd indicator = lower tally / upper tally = 3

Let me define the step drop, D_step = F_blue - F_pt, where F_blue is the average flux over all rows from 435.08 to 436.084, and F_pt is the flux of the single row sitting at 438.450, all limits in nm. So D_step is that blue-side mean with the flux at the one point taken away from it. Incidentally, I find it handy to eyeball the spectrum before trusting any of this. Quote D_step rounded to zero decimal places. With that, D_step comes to 3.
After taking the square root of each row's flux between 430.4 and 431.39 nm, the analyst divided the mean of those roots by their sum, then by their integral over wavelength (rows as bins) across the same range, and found 0.027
